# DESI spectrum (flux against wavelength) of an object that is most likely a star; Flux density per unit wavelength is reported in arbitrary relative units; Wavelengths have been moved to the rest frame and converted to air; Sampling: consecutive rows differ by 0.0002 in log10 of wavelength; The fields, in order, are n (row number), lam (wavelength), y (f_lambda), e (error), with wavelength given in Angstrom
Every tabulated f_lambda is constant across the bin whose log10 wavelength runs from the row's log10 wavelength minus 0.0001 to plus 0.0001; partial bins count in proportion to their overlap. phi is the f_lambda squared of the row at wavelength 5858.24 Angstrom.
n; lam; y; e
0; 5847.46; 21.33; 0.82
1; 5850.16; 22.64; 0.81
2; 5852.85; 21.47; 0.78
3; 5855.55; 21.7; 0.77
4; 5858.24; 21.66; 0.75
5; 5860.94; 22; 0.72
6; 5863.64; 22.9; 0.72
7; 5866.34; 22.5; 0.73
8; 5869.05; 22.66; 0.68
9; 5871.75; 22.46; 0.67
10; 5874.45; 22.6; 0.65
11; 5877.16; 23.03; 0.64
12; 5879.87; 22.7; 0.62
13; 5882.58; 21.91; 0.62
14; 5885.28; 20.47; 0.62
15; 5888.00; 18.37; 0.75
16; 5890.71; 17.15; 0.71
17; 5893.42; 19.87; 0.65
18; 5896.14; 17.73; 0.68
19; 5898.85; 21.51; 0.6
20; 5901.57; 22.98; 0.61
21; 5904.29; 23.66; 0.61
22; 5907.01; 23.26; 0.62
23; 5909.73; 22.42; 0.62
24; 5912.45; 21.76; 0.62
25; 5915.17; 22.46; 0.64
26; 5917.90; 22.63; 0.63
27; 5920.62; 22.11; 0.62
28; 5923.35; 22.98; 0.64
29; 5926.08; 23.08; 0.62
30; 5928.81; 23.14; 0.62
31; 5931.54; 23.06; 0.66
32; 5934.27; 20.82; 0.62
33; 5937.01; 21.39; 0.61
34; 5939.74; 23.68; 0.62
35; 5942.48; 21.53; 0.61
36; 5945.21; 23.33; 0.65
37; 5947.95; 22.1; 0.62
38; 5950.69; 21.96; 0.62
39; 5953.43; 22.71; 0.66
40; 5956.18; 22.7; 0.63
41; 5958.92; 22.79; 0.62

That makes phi 469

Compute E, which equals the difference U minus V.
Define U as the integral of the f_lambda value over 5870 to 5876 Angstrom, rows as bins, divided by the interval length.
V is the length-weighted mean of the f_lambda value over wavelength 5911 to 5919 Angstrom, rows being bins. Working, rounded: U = 22.6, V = 22.3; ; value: 0.30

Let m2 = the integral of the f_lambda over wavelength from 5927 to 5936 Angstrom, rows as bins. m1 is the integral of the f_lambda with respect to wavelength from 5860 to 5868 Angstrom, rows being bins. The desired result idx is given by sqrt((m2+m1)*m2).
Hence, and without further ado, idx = 277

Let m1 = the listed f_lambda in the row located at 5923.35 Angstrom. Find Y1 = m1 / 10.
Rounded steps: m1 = 22.98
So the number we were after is 2.30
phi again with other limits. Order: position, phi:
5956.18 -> 515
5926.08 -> 533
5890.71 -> 294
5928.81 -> 535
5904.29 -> 560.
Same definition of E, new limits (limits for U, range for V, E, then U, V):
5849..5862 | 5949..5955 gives -0.42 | 21.9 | 22.3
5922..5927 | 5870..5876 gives 0.45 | 23.0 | 22.6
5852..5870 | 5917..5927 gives -0.56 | 22.1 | 22.7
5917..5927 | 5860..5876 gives 0.15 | 22.7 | 22.5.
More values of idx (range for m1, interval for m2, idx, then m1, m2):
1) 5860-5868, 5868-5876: 255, 180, 181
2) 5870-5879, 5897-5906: 287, 204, 202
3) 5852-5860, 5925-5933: 257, 173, 185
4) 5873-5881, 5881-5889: 237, 182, 163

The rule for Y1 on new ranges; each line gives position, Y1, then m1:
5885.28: 2.05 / 20.47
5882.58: 2.19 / 21.91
